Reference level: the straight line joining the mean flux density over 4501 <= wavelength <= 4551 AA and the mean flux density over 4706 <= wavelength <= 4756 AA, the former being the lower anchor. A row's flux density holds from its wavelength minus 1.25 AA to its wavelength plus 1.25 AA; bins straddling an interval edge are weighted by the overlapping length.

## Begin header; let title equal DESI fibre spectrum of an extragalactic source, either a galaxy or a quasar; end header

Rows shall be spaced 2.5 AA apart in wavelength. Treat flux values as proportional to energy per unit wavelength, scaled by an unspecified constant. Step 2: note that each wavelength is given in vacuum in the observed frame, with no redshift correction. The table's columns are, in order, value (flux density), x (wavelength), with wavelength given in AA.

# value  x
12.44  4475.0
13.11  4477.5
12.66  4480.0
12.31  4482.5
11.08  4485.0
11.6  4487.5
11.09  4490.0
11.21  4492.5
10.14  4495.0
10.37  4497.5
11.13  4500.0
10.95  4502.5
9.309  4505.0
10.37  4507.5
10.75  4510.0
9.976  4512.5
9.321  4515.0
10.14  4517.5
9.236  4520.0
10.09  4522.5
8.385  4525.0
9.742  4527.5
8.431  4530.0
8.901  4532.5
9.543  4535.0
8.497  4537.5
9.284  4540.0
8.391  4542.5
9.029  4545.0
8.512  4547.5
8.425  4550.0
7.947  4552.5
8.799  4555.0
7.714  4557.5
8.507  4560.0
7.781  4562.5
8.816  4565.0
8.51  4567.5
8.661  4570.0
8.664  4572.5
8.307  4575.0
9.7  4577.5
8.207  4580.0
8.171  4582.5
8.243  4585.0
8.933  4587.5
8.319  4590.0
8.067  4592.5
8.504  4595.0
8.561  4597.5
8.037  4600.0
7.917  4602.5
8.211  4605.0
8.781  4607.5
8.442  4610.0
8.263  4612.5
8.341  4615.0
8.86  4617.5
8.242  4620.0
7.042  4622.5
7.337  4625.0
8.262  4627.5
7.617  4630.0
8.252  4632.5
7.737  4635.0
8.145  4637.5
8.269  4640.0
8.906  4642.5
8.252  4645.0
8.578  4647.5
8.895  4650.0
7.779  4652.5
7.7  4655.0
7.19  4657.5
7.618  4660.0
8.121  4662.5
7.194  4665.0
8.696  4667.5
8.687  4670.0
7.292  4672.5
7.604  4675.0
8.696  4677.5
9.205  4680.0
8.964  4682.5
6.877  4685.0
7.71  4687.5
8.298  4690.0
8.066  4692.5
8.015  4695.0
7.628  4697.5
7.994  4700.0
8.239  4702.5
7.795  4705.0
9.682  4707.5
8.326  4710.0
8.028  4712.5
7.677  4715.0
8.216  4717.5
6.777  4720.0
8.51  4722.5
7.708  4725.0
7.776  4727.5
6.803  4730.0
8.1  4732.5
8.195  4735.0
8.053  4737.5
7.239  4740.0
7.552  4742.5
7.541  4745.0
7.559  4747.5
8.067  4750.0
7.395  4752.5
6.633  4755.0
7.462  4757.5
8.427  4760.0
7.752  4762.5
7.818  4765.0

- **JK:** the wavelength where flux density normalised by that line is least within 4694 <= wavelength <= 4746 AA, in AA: 4720.0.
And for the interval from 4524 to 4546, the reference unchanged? 4525.0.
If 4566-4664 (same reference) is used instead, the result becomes 4622.5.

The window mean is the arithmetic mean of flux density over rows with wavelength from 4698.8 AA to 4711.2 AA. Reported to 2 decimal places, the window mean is 8.41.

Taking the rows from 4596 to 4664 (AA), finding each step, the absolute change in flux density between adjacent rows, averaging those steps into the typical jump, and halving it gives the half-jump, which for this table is 0.24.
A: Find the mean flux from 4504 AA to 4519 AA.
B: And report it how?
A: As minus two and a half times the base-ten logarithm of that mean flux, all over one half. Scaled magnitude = -4.995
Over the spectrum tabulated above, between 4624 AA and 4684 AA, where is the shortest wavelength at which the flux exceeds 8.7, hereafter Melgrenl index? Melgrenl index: 4642.5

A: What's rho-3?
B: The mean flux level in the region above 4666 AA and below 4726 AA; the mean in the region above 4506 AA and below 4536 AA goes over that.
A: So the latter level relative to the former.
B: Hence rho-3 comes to 1.18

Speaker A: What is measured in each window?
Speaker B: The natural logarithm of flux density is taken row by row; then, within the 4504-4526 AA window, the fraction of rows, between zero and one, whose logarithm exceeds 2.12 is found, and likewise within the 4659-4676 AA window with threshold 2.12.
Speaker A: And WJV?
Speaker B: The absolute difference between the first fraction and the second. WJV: 0.71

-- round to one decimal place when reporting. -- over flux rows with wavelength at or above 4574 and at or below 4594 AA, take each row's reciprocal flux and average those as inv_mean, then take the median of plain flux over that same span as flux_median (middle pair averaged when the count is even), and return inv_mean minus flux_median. -8.2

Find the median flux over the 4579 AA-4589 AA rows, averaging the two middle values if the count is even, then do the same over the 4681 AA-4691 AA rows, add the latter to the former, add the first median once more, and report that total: 24.5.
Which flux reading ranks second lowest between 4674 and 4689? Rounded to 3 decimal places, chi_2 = 7.604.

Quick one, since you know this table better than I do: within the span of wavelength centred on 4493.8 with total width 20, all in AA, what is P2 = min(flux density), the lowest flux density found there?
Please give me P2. 10.14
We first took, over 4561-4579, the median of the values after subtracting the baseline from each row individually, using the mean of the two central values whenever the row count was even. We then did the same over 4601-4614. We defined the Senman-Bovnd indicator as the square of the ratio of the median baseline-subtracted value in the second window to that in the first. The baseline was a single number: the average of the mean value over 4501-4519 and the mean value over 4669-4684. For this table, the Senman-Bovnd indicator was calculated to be 2.8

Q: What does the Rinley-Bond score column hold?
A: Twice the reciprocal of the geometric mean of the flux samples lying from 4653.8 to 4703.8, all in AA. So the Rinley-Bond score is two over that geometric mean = 0.251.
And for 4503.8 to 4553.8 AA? 0.218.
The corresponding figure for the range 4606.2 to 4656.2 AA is 0.245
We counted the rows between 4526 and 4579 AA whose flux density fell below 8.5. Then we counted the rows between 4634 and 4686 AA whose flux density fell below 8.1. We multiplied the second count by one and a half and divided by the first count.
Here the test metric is 1.7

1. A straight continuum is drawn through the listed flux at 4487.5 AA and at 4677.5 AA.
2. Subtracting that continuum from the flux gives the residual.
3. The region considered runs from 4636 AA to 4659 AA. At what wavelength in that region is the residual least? 4657.5 AA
